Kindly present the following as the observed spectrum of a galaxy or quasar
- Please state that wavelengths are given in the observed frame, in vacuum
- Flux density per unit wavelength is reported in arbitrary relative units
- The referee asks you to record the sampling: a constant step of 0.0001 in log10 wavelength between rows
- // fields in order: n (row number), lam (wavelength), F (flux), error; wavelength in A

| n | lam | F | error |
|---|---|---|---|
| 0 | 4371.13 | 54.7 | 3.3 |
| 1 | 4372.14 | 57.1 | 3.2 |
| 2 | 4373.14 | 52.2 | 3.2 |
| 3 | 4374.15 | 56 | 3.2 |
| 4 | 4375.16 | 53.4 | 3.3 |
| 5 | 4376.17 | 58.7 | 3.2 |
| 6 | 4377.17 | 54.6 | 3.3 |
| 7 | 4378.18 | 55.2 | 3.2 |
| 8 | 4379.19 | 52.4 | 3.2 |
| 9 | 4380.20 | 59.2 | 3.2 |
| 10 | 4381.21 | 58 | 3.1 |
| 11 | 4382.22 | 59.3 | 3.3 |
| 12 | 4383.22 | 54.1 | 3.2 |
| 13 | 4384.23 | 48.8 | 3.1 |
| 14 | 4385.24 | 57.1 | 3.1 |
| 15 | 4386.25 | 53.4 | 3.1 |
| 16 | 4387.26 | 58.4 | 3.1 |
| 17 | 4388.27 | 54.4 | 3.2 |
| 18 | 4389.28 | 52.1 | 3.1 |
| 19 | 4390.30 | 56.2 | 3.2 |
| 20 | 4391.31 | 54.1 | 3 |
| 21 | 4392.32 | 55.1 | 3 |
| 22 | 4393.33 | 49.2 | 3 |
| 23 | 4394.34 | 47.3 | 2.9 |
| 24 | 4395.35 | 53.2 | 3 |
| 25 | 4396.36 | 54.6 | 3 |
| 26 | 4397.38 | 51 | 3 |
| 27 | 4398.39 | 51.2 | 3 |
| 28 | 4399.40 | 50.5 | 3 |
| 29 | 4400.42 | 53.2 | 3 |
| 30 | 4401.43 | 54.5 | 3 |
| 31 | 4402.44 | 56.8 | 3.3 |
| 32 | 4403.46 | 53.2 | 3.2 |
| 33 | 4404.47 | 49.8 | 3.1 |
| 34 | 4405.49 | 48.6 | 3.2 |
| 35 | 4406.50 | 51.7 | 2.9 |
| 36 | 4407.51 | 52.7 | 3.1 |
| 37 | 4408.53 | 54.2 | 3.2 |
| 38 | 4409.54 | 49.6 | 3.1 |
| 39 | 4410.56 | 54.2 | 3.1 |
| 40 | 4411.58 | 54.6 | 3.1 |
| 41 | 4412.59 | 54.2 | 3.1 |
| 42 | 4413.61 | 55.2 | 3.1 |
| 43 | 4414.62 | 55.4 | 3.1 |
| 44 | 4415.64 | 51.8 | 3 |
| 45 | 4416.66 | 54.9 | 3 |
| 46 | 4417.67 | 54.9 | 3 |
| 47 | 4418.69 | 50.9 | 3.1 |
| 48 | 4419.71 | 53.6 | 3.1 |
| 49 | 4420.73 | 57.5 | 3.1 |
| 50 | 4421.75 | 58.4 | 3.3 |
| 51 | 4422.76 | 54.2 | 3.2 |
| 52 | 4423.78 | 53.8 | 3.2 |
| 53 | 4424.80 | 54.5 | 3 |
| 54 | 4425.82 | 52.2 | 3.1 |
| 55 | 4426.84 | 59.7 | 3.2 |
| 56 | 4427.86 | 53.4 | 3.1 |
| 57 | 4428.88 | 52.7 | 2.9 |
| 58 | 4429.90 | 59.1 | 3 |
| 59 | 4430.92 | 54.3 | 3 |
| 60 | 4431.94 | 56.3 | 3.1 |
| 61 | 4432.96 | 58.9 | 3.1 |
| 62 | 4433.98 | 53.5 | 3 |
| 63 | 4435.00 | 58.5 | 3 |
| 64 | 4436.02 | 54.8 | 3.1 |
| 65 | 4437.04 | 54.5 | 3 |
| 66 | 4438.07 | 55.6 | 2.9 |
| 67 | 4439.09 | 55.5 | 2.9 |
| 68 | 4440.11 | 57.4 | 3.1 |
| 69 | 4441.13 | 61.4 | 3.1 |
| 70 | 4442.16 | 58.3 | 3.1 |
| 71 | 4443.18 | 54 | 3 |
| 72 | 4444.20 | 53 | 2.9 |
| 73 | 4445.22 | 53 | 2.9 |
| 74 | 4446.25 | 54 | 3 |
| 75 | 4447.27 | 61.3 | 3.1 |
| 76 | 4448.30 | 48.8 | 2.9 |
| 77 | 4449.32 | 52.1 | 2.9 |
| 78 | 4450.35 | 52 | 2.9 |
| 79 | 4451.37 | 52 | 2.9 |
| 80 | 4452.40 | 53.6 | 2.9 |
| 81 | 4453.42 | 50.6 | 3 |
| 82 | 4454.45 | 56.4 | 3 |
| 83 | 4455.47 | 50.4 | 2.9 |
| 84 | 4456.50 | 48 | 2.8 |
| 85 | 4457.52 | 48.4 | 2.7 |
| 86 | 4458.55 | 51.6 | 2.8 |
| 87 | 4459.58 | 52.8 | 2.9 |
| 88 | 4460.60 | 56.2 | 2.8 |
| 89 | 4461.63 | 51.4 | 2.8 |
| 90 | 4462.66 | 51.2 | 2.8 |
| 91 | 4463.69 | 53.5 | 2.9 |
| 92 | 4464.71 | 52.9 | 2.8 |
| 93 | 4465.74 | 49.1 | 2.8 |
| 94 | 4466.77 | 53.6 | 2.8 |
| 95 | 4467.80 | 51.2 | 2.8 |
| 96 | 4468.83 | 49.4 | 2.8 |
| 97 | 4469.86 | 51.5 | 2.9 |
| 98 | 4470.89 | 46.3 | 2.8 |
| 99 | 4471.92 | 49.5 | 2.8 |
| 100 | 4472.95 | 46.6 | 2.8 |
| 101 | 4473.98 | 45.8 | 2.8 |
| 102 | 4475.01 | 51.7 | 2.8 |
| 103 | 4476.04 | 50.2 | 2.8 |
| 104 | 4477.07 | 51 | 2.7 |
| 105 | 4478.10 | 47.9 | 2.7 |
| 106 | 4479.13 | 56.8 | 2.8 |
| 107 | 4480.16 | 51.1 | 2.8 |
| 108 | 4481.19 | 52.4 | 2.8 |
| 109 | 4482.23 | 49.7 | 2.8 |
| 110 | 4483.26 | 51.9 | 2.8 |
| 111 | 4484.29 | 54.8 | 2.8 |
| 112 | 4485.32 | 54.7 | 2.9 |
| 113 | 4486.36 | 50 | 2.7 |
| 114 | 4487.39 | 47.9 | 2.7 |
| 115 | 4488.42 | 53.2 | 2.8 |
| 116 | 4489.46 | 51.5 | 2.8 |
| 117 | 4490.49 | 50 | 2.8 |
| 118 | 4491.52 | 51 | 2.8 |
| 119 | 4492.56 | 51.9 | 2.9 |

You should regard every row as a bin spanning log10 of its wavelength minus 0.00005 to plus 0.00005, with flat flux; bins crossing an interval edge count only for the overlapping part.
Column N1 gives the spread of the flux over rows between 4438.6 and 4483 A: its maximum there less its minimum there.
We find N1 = 15.6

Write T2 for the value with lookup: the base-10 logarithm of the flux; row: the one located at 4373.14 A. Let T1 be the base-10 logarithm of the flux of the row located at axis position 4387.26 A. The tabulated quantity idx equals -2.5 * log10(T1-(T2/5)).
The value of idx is -0.383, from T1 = 1.77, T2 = 1.72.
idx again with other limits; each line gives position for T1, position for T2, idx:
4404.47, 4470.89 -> -0.337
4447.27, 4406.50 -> -0.399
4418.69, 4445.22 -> -0.335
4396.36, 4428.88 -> -0.360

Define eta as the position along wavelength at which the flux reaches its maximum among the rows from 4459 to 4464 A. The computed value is 4460.60 A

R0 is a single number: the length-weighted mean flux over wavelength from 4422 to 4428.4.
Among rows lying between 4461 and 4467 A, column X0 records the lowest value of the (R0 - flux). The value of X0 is 1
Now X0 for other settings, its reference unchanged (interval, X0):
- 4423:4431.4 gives -5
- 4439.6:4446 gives -7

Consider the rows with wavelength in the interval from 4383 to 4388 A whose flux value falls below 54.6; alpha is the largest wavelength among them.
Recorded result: 4386.25 A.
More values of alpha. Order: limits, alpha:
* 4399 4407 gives 4406.50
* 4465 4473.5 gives 4472.95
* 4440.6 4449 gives 4448.30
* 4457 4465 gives 4464.71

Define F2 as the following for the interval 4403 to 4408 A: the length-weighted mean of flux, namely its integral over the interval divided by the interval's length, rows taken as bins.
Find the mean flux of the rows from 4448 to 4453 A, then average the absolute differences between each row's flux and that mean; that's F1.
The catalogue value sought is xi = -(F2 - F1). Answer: -50.1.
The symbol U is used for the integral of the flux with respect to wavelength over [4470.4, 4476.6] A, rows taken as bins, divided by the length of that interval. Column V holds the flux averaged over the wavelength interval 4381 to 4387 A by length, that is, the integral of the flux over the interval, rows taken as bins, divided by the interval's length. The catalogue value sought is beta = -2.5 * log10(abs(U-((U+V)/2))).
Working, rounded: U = 48.4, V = 55.2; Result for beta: -1.3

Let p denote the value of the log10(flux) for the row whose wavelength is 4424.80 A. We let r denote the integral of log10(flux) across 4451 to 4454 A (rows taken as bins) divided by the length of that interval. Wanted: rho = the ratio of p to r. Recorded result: 1.01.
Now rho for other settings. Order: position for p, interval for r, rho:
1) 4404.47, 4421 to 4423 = 0.96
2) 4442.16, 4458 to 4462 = 1.02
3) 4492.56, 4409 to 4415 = 0.99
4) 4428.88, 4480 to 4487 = 1.00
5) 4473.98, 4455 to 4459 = 0.98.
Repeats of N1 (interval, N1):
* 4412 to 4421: 6.6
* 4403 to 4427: 11.1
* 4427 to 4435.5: 6.4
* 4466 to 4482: 11.0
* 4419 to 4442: 9.2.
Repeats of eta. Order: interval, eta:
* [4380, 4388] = 4382.22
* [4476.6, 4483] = 4479.13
